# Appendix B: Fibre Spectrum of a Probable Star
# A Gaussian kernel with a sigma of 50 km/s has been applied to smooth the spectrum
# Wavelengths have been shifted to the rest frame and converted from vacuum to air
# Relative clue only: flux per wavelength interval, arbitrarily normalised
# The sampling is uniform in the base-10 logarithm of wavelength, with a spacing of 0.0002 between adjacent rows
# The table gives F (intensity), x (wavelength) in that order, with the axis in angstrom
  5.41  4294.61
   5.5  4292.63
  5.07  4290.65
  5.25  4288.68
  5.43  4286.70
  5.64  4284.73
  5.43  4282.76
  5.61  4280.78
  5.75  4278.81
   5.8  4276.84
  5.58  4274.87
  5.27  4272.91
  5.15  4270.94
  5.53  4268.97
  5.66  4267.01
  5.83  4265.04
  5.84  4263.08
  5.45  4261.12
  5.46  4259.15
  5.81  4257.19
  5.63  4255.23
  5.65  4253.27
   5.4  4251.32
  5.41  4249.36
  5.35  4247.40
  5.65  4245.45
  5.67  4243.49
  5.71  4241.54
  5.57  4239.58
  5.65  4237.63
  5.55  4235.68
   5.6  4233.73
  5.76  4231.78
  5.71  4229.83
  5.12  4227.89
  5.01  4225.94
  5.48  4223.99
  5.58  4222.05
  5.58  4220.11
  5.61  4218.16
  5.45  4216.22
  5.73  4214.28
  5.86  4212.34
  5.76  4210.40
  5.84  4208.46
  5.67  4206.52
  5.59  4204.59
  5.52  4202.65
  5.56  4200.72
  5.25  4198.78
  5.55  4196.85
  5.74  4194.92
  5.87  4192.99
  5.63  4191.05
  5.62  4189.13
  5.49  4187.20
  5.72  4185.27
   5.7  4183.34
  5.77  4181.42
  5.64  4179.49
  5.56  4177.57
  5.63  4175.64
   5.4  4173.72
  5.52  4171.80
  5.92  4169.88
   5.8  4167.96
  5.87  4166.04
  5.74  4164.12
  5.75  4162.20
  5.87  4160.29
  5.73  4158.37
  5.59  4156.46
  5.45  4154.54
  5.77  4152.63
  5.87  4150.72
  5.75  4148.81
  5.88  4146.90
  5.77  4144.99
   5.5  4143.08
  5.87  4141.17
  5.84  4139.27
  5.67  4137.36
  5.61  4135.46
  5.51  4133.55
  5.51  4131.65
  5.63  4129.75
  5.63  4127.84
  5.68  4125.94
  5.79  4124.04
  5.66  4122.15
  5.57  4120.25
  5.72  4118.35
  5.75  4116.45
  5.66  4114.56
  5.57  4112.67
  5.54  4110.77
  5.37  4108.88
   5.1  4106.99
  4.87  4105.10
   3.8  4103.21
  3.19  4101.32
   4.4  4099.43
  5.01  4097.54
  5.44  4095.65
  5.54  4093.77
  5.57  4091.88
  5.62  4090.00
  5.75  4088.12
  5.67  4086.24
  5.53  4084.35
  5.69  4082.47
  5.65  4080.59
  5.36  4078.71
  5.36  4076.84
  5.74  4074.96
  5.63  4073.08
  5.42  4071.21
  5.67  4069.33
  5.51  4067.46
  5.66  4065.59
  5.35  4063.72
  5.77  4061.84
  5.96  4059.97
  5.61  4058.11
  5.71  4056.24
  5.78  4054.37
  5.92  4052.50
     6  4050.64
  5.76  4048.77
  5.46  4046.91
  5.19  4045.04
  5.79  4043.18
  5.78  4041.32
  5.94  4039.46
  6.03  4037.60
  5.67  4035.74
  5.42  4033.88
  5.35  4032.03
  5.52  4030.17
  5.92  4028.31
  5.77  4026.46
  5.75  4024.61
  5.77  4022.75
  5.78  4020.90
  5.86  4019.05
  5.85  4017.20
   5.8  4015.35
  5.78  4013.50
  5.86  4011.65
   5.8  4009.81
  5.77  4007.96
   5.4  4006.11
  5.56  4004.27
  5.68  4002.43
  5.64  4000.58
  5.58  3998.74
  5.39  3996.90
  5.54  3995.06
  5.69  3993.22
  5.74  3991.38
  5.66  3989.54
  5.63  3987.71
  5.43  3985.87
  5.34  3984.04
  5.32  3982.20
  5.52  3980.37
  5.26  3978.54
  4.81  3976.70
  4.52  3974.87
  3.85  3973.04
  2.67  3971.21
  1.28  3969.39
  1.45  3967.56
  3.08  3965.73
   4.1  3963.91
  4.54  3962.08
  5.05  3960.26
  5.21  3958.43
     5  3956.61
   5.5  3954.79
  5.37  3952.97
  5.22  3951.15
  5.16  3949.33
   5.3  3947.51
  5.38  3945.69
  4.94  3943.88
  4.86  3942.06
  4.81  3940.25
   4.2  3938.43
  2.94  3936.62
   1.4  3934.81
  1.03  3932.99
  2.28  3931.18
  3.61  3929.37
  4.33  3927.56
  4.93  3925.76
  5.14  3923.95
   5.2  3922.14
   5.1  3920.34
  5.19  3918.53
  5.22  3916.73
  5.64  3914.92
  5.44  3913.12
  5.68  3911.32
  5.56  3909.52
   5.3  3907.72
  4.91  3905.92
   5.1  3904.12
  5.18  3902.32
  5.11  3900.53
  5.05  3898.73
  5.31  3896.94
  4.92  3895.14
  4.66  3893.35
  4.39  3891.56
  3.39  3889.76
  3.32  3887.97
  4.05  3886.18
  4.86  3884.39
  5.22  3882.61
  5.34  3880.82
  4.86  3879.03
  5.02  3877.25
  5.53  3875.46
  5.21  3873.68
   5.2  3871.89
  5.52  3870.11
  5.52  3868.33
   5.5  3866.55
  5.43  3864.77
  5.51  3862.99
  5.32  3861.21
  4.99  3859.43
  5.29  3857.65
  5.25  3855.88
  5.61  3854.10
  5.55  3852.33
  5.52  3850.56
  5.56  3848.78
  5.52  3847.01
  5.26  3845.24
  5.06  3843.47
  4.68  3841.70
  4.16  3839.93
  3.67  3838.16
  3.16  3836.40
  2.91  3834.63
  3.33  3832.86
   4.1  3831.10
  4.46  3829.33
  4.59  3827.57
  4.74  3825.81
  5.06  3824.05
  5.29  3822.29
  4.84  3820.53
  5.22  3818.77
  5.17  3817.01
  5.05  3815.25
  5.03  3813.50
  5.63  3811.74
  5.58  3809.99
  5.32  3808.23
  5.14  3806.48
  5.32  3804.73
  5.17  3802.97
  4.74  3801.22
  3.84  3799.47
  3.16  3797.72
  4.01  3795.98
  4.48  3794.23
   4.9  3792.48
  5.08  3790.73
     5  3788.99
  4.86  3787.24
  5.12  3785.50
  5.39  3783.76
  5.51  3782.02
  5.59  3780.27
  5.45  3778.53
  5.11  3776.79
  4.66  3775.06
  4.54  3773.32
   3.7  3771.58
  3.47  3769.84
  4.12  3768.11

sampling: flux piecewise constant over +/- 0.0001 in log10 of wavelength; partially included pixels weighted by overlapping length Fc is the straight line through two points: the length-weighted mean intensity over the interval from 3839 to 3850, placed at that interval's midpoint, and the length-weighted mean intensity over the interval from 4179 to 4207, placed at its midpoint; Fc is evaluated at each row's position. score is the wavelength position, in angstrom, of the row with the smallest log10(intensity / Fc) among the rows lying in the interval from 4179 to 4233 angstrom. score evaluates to 4225.94 angstrom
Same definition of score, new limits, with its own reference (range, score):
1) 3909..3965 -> 3932.99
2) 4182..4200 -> 4198.78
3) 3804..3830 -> 3829.33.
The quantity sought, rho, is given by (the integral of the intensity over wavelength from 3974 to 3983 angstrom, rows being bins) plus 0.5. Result 46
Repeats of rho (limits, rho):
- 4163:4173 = 58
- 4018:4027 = 53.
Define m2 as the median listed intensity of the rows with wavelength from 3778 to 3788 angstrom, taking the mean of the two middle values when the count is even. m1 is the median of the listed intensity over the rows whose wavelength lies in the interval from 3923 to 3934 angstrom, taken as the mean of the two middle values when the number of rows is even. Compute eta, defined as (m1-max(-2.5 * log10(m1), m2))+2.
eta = 0.55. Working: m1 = 4.0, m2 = 5.4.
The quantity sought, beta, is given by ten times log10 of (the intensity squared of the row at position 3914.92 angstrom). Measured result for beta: 15.0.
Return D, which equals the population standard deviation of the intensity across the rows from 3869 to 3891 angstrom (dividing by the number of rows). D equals 0.74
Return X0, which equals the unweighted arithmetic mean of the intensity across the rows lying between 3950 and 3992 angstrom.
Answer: 4.59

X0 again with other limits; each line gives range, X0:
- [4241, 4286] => 5.58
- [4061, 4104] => 5.32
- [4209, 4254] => 5.56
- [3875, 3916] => 4.95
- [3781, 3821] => 4.94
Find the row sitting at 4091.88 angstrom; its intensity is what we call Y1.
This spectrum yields 5.57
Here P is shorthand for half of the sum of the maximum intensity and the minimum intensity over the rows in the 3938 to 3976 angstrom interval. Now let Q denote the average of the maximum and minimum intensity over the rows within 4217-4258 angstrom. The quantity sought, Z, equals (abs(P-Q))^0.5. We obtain 1.42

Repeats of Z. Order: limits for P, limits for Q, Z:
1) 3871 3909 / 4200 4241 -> 1.00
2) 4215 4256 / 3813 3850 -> 1.07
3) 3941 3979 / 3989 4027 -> 1.49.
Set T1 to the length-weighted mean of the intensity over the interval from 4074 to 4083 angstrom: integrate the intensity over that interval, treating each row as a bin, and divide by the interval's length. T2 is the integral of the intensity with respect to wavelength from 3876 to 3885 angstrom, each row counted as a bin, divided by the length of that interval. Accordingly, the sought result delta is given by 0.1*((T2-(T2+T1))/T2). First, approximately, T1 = 5.55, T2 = 5.09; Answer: -0.109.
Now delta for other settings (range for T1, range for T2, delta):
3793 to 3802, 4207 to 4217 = -0.071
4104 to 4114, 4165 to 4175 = -0.093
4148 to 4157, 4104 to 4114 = -0.108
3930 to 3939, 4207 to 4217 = -0.041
